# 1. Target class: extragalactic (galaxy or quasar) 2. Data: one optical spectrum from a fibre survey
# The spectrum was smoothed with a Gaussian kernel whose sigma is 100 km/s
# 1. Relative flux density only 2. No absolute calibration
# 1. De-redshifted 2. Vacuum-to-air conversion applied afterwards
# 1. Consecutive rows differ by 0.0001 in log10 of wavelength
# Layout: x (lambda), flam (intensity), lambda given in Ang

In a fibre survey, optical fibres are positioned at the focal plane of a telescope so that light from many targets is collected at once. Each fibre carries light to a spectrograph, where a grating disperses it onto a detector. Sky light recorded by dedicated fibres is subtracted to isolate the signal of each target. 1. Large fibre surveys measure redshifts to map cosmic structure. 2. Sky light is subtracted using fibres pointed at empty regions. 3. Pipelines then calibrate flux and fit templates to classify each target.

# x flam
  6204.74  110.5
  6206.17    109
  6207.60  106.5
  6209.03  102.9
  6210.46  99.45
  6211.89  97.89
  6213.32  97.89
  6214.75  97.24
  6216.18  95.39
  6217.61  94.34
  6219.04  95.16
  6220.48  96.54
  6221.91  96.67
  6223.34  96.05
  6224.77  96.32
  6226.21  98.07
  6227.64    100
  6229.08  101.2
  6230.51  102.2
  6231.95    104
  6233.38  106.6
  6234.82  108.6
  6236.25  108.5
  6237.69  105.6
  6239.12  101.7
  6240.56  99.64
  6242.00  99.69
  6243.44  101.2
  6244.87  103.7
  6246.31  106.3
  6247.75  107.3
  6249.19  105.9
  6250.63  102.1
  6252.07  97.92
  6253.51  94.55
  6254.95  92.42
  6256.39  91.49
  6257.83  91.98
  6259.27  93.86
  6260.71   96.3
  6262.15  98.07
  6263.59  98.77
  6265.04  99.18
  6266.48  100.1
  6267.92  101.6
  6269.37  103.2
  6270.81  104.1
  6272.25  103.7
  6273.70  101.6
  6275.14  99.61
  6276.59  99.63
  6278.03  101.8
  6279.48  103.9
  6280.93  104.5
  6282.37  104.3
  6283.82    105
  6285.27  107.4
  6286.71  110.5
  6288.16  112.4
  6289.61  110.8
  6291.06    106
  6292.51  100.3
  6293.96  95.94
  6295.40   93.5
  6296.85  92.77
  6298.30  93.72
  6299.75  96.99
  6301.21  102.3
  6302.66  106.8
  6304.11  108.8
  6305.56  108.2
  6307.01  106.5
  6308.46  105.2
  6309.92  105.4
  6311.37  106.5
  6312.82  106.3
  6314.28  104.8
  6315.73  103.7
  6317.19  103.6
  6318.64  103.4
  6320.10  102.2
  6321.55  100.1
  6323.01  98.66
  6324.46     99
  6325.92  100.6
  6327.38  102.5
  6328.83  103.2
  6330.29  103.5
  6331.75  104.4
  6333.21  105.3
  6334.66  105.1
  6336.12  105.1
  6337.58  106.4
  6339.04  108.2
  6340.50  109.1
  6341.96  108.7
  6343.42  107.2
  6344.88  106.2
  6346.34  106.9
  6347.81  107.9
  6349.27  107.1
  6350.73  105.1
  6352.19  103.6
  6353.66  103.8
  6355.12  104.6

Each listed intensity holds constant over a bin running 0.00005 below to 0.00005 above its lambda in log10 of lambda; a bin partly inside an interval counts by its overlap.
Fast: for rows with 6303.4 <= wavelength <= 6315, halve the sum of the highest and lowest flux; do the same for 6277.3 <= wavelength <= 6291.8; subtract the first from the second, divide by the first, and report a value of 0.00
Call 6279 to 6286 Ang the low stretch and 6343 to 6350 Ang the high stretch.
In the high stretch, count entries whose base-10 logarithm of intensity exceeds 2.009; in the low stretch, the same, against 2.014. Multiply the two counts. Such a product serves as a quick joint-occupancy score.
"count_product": 25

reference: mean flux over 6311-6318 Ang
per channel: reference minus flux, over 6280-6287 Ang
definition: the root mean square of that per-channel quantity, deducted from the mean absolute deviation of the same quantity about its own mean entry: -1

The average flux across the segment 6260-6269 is 99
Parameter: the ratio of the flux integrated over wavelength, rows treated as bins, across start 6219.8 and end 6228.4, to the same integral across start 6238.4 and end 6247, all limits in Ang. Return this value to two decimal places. 0.95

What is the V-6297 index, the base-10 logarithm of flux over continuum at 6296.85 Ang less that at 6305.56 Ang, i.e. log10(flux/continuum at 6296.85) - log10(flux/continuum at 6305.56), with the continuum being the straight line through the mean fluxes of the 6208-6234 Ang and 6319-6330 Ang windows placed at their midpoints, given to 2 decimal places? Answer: -0.07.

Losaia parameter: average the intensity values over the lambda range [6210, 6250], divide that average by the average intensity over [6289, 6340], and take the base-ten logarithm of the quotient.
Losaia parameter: -0.0094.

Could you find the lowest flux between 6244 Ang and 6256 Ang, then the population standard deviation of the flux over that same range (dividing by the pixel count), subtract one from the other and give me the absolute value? 87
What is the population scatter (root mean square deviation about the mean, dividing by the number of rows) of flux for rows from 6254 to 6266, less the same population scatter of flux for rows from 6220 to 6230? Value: 1.1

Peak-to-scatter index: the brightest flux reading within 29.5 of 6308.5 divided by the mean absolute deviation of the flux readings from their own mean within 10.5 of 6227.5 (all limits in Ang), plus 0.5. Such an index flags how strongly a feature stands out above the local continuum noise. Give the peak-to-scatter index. 27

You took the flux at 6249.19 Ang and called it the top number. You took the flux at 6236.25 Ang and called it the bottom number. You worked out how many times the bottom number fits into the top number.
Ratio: 0.976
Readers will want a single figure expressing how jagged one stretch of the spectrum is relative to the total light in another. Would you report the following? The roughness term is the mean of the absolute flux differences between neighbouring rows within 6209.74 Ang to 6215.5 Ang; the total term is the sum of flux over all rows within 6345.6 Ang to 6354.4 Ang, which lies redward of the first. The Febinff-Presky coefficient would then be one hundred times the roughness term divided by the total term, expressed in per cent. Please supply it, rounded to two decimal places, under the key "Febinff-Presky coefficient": 0.12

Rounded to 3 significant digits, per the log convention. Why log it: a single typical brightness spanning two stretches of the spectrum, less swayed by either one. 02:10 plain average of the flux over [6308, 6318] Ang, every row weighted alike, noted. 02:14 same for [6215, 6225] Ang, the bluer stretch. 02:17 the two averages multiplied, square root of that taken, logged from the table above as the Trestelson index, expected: 100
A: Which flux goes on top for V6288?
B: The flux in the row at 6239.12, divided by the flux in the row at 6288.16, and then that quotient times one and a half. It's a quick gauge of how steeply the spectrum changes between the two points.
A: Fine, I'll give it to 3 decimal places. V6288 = 1.357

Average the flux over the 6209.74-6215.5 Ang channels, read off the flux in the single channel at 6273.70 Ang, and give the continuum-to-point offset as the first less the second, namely -3.5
